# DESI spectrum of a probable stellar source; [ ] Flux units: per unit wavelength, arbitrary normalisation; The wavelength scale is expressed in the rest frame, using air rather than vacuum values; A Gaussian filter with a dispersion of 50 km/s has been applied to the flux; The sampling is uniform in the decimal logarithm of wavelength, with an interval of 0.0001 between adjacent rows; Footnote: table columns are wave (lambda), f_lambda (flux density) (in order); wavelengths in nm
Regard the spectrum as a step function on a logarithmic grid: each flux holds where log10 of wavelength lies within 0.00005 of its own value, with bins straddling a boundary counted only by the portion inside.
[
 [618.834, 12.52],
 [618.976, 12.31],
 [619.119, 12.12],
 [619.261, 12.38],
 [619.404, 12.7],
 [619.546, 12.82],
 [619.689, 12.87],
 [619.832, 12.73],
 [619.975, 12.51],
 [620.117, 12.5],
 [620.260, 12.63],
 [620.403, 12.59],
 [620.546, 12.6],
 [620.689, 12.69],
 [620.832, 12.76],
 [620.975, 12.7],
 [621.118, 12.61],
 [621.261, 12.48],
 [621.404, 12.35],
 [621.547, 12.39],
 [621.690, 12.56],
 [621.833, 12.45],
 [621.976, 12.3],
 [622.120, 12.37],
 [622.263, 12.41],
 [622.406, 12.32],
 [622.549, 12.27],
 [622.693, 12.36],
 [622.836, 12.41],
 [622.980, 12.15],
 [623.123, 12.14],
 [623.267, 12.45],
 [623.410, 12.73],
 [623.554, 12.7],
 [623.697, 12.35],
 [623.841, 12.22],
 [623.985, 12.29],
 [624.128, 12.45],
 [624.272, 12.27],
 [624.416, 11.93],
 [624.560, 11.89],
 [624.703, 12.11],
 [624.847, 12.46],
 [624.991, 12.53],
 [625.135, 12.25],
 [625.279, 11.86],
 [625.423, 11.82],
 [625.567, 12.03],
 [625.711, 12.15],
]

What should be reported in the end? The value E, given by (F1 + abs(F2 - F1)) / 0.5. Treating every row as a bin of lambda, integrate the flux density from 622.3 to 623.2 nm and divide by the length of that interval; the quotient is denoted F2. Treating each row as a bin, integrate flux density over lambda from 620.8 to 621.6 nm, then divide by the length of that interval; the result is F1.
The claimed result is 25.6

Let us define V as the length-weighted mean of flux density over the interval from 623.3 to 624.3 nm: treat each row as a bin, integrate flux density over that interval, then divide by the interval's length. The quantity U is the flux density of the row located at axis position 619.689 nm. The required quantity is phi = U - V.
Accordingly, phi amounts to 0.43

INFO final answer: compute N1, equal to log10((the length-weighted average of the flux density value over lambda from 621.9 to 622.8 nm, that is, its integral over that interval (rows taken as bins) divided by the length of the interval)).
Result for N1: 1.09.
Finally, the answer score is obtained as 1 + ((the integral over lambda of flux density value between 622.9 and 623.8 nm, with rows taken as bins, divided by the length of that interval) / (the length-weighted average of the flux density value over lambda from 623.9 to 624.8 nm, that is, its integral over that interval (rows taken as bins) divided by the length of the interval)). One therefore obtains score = 2.02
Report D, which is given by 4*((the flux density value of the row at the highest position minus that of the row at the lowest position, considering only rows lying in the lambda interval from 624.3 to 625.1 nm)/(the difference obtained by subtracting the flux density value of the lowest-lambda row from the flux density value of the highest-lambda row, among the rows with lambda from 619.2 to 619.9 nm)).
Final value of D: 7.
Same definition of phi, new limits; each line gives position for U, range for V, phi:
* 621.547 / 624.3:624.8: 0.36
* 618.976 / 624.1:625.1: 0.09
